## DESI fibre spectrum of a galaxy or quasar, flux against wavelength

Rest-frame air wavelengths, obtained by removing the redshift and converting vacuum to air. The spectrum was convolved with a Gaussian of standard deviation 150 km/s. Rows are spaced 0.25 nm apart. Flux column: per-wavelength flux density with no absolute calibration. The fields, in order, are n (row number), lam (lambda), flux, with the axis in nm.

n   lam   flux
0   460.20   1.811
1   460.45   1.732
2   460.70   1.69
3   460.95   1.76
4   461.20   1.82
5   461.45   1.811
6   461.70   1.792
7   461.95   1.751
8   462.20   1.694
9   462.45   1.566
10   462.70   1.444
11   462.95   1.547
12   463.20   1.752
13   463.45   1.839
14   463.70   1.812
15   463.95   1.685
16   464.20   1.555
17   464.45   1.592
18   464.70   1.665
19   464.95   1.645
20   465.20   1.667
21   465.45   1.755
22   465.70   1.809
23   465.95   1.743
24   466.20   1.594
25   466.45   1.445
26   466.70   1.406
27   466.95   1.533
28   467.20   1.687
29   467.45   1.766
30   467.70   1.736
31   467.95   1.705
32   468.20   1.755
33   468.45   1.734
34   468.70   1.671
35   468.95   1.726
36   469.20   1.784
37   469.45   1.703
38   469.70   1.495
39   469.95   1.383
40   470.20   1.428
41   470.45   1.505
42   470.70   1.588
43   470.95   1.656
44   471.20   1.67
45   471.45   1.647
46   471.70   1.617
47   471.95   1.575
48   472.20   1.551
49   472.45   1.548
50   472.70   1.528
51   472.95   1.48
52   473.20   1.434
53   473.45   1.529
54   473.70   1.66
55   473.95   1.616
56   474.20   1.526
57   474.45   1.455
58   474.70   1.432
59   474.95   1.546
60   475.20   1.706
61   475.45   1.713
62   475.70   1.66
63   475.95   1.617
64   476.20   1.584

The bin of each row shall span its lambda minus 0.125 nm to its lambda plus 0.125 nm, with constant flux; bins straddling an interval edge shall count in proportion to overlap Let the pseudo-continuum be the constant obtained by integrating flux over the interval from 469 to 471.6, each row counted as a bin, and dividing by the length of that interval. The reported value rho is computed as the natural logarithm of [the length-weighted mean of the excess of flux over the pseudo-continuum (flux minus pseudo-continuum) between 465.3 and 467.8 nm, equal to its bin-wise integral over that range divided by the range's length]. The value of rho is -2.87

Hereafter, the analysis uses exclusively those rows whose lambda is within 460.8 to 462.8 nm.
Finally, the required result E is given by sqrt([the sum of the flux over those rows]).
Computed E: 3.7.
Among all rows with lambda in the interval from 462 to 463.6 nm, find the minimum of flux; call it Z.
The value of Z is 1.444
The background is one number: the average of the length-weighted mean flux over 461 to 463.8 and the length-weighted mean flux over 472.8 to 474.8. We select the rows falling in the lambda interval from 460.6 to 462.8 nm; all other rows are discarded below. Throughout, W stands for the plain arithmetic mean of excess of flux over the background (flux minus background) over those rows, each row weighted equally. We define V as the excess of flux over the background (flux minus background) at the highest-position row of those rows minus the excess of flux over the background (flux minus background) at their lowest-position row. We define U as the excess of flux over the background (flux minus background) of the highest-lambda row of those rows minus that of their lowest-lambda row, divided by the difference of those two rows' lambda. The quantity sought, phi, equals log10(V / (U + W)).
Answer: 0.8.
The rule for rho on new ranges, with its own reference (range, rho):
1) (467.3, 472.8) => -3.31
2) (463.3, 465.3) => -2.37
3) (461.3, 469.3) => -2.44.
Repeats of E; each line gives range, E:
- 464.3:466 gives 3.4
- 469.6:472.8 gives 4.5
